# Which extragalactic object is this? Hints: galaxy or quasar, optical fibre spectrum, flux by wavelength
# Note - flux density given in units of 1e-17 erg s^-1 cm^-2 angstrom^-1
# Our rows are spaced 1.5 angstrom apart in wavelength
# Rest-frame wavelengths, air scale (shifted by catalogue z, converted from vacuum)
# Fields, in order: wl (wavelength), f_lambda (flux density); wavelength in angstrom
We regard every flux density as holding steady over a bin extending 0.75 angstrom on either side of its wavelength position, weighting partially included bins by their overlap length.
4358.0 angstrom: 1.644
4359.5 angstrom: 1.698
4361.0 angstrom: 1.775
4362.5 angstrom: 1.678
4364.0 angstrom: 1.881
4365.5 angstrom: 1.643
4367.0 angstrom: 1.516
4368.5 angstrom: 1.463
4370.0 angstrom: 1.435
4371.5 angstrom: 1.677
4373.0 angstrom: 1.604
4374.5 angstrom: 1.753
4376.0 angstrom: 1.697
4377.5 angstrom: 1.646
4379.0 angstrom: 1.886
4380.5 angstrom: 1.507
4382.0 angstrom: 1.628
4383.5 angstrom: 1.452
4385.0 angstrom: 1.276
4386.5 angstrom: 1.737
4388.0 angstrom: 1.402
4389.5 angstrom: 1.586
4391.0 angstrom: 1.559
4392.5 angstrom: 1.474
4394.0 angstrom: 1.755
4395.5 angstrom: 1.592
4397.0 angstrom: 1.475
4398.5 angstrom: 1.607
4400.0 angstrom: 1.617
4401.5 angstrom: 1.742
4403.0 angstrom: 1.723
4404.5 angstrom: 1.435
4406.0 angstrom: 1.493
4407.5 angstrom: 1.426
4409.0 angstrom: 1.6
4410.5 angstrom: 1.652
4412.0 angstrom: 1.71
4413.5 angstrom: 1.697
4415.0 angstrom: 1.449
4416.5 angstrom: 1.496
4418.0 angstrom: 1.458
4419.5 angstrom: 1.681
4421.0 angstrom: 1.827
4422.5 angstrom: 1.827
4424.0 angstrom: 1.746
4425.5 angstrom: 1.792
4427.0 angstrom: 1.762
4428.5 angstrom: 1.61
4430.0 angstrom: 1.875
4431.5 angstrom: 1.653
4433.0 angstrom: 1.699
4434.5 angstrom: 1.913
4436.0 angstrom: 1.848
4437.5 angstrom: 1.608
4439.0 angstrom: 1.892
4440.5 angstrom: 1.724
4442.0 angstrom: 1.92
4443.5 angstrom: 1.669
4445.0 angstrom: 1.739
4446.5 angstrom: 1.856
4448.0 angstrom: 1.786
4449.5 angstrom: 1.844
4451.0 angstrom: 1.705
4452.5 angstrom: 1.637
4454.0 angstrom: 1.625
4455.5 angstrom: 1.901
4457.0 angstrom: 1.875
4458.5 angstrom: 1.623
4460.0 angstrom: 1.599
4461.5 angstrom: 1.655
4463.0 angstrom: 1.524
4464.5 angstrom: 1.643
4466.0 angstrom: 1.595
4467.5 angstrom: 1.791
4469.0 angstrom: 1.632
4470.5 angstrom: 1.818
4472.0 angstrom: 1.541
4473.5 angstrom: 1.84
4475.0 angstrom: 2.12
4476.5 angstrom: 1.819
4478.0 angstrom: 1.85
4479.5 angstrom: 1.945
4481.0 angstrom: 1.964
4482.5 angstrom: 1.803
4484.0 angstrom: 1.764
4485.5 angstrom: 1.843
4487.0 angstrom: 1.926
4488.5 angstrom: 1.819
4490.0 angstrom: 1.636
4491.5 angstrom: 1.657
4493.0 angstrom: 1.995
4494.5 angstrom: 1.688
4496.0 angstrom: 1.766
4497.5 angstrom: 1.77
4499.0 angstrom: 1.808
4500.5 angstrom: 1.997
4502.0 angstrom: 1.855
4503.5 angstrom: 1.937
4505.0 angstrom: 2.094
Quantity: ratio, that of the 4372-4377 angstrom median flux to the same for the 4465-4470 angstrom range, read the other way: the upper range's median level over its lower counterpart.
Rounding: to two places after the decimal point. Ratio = 0.96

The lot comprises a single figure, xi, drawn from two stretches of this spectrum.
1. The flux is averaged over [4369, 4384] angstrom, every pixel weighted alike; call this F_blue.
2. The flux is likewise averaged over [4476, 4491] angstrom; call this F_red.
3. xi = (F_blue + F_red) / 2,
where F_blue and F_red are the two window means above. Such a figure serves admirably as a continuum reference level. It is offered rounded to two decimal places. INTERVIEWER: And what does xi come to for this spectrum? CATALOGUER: 1.73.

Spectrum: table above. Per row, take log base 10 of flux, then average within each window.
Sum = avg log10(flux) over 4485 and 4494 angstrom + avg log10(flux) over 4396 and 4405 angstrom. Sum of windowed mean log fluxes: 0.46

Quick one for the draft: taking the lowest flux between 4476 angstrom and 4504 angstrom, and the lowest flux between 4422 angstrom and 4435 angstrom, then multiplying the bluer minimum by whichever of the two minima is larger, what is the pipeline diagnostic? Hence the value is 2.6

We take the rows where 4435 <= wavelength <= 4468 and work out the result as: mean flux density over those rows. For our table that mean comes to 1.73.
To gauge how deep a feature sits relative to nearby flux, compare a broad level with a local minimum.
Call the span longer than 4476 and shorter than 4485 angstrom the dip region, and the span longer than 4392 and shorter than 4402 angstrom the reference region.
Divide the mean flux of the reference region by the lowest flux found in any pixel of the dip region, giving 0.912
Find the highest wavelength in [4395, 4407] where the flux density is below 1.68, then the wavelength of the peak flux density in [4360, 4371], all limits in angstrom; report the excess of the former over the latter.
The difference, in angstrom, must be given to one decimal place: 42.0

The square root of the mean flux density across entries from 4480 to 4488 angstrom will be 1.36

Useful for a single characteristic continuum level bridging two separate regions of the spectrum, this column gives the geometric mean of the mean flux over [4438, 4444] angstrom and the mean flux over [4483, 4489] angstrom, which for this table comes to 1.82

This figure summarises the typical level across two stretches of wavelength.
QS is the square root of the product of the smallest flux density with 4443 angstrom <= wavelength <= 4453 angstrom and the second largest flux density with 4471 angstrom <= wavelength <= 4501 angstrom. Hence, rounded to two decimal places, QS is 1.81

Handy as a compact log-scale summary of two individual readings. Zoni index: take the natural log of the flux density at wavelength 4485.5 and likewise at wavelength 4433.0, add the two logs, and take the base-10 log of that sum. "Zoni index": 0.057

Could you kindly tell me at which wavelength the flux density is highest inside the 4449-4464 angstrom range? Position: 4455.5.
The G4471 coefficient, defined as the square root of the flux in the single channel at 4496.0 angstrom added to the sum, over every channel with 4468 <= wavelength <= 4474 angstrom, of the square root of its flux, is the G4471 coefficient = 6.55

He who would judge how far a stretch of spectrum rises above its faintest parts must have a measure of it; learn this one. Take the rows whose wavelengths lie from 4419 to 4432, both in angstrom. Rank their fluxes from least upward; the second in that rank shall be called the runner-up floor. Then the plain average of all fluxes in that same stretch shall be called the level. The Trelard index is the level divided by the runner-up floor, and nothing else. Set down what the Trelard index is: 1.06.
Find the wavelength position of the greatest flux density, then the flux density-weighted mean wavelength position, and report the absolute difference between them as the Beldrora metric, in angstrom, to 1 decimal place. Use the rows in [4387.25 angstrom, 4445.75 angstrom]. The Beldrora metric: 24.6 angstrom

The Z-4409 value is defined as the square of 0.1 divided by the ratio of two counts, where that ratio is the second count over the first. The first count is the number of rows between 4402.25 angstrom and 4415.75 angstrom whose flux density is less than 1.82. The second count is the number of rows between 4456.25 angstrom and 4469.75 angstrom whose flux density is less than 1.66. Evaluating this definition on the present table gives 0.02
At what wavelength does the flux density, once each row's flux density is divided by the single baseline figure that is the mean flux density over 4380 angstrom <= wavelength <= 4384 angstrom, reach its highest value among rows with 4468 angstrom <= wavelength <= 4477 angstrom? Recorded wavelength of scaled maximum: 4475.0 angstrom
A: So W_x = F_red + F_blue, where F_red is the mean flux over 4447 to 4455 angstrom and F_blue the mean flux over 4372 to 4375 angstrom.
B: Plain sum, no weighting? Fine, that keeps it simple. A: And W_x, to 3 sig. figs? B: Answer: 3.40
